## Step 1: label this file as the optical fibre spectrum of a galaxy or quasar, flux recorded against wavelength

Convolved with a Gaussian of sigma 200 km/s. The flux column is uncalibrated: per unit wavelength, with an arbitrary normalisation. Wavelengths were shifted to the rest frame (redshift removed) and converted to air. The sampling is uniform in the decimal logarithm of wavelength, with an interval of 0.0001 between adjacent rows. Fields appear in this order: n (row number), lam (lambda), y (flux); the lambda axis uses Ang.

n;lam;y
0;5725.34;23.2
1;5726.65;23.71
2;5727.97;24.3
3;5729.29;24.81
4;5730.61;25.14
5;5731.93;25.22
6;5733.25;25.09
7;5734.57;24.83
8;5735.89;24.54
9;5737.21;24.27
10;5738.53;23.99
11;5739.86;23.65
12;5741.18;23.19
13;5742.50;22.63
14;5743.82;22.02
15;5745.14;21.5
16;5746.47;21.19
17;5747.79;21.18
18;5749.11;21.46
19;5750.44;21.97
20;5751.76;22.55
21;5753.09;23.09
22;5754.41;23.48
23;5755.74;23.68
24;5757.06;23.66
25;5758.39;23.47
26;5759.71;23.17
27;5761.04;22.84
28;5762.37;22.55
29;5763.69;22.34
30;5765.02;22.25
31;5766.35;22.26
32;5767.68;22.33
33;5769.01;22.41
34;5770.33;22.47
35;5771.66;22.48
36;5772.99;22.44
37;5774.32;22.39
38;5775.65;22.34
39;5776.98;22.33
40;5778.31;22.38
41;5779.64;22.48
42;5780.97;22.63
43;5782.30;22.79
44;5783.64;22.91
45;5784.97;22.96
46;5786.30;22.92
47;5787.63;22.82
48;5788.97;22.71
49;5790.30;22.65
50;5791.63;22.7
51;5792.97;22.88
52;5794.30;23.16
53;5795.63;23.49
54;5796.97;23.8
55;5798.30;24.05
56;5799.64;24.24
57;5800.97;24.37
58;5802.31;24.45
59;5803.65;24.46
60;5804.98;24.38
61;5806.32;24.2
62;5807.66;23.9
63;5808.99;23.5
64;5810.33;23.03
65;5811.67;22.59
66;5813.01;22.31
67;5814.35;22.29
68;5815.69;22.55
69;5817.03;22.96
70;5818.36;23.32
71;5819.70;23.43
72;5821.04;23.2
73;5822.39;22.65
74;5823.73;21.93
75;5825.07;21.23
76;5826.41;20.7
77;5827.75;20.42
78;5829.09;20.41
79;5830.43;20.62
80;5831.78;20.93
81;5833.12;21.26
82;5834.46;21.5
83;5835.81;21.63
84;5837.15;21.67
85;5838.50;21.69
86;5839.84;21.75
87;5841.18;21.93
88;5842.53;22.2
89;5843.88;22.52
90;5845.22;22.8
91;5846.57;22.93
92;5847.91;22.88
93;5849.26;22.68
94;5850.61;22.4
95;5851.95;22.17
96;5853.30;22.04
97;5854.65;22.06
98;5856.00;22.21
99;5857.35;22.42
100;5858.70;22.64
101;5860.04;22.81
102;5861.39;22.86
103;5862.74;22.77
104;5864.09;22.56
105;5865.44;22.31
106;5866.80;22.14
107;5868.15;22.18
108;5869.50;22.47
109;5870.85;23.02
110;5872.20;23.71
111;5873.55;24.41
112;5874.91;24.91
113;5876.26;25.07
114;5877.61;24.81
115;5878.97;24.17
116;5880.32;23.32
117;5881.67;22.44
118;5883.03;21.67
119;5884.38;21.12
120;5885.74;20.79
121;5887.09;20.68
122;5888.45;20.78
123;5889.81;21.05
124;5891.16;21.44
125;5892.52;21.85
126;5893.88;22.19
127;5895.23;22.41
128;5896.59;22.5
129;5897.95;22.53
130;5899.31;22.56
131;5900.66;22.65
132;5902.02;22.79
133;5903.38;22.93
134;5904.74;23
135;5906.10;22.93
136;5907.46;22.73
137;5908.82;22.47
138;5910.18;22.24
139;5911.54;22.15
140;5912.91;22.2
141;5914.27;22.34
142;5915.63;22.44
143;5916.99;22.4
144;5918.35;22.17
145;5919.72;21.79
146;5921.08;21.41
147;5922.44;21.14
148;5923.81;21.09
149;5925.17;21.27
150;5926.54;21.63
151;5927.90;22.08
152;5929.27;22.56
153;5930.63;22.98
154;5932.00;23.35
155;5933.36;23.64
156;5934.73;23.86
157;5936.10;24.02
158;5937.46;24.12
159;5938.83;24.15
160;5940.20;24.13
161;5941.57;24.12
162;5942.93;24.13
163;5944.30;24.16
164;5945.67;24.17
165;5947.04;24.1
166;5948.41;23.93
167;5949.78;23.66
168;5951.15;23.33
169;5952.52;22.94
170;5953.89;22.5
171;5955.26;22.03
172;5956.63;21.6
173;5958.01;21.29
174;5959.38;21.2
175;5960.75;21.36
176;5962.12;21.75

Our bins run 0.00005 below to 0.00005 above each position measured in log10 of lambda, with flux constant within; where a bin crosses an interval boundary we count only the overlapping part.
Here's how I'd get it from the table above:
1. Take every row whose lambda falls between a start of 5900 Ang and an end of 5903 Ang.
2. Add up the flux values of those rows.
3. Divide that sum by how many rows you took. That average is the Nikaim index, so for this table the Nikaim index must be 22.7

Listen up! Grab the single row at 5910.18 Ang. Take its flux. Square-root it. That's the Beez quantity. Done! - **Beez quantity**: 4.72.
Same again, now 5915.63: 4.74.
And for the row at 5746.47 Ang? 4.60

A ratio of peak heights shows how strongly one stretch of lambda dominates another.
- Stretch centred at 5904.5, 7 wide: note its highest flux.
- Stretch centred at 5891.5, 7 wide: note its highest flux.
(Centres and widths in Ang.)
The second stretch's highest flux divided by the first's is 0.96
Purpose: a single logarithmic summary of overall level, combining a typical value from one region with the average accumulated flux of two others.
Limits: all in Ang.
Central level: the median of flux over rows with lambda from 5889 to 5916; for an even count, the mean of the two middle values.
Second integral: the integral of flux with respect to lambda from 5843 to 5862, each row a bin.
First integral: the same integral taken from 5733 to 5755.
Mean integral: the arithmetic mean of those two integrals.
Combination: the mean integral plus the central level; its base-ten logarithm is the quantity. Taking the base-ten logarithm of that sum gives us 2.69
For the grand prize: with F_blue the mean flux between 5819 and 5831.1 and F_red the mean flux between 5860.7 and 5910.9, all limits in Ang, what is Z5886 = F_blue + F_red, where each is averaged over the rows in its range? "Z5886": 44.2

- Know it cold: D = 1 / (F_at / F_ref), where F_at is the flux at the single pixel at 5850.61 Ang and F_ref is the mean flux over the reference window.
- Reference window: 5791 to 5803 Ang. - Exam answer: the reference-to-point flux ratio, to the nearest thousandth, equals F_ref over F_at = 1.057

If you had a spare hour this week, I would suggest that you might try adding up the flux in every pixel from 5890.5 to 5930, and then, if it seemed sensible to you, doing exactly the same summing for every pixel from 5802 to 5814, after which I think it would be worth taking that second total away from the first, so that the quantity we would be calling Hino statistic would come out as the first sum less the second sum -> 431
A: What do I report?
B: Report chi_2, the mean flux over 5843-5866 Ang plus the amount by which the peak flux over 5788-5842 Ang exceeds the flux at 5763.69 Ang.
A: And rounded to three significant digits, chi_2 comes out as 24.7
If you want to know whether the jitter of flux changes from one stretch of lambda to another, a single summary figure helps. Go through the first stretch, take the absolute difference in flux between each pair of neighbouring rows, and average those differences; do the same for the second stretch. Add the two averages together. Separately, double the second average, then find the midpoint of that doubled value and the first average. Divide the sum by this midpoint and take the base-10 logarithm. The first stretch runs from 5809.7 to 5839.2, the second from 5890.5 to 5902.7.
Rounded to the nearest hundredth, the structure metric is 0.17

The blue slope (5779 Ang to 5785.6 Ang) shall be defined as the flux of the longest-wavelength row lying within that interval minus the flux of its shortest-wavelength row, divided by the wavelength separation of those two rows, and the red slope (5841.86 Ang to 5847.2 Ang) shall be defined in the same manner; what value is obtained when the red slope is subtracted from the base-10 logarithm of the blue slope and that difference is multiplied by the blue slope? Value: -0.11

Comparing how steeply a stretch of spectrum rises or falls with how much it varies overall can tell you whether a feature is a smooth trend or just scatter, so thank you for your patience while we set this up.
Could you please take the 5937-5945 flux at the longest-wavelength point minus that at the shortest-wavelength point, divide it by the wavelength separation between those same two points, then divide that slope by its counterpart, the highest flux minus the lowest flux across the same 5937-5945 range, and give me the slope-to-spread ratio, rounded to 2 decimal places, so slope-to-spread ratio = 0.15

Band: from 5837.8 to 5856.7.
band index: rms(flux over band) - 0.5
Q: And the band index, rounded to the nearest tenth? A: 21.8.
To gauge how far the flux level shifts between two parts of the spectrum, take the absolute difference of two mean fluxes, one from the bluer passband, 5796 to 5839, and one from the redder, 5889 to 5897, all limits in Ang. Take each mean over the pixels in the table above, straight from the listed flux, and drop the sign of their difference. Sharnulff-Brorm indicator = 0.7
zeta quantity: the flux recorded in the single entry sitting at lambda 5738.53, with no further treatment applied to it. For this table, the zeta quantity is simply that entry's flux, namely 23.99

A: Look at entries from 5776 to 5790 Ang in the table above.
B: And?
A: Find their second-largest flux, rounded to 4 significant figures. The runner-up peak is 22.92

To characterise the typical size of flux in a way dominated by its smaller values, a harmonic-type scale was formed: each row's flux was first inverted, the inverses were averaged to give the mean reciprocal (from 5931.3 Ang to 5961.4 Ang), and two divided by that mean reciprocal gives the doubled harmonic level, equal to 46.4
